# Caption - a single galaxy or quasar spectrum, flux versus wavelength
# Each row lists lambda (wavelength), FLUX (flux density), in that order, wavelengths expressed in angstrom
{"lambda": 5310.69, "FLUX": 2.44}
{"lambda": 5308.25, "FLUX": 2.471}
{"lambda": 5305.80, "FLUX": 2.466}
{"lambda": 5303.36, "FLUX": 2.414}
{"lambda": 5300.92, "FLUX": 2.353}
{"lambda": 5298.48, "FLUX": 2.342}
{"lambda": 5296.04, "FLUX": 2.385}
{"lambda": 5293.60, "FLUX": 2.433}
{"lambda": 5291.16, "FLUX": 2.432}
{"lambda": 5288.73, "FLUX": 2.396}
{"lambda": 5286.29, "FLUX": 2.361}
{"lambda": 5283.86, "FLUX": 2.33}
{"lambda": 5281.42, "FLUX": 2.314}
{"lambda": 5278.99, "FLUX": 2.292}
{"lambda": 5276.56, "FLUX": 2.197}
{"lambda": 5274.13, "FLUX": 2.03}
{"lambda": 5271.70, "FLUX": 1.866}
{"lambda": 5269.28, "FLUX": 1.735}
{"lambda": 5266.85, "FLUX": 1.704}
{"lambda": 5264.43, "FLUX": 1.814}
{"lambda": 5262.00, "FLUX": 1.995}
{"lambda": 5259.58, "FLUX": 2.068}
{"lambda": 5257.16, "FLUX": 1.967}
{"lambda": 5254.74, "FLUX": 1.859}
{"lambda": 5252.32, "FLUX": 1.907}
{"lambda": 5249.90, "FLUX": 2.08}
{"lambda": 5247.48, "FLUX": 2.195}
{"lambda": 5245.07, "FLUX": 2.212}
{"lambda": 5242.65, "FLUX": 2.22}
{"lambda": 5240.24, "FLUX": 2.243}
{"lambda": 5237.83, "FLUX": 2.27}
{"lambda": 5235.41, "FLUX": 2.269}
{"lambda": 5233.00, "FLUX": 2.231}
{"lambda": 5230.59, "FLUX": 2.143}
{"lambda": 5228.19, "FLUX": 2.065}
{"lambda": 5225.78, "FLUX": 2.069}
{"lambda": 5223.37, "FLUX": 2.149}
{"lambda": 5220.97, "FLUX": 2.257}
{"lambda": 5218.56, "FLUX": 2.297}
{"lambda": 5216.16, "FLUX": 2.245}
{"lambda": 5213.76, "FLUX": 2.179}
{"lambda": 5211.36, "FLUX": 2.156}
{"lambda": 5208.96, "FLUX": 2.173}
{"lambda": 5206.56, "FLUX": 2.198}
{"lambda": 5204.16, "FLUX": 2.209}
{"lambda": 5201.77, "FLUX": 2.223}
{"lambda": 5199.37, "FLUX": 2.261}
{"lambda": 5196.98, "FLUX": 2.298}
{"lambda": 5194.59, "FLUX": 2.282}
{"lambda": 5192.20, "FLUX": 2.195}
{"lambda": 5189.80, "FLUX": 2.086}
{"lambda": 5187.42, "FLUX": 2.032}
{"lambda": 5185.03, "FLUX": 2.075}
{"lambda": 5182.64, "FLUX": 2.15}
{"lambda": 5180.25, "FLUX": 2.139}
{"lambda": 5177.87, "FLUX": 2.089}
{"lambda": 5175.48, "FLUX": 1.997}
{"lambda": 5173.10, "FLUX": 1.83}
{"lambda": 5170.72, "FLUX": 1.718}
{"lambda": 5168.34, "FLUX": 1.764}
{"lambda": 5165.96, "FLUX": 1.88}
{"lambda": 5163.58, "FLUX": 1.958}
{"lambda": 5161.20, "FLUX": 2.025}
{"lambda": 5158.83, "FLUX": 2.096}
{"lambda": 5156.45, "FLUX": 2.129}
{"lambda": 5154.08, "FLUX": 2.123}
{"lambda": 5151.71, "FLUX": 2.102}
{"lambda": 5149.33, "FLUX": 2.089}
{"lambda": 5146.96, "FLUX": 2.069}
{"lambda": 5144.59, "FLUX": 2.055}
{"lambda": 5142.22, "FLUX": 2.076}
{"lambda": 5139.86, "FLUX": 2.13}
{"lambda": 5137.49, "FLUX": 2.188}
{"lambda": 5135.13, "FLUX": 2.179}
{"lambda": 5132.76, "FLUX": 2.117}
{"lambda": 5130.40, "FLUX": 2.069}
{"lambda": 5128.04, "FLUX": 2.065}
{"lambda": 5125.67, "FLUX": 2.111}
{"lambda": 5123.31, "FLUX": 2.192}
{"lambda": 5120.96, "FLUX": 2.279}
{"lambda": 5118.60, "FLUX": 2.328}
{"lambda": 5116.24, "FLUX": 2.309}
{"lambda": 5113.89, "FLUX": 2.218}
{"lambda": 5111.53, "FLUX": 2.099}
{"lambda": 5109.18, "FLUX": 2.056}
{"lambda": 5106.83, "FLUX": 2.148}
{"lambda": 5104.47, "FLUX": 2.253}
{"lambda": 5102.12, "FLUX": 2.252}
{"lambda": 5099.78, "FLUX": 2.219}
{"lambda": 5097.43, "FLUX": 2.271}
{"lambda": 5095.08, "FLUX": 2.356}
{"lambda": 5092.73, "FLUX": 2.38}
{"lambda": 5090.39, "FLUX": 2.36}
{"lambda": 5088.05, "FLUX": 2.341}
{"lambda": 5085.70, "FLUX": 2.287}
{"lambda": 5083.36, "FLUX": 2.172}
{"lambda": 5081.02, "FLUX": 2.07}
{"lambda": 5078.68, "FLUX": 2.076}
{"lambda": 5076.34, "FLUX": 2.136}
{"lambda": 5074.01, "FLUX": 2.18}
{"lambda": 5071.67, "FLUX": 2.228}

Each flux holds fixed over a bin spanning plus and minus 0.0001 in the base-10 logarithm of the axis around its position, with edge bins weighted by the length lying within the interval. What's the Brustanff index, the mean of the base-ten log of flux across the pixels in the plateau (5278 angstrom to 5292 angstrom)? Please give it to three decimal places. 0.372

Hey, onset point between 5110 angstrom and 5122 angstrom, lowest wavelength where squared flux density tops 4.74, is 5113.89 angstrom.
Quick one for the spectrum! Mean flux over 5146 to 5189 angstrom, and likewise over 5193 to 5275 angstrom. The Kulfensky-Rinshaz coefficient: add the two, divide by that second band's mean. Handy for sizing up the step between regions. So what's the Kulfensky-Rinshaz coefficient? 1.95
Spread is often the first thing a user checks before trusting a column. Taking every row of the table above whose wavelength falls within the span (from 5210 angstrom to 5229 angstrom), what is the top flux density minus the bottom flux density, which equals 0.23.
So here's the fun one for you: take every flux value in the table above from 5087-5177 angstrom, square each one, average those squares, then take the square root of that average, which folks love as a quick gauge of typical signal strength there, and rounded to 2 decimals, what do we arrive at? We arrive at 2.13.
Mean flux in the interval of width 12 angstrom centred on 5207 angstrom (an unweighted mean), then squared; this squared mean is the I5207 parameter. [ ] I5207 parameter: 4.80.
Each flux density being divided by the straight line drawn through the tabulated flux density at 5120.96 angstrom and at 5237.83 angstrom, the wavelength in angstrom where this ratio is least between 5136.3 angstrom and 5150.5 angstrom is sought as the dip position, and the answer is 5144.59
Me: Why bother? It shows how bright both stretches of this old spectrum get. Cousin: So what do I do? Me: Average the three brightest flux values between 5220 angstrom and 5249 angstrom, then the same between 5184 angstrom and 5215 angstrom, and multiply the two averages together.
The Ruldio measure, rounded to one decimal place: 5.2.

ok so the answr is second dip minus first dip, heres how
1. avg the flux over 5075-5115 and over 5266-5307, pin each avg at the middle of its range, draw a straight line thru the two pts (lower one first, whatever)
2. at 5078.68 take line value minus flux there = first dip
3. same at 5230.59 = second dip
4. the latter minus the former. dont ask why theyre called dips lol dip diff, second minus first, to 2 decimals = -0.05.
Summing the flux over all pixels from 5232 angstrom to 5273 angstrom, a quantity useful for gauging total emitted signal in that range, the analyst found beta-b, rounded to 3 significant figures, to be 34.6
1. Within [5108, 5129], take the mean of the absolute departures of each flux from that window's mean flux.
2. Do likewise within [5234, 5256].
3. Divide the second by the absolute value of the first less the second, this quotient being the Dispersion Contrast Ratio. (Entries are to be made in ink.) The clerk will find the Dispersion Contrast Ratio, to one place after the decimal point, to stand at 3.4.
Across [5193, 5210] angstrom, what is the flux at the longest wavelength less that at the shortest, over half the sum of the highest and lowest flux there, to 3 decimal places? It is -0.049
